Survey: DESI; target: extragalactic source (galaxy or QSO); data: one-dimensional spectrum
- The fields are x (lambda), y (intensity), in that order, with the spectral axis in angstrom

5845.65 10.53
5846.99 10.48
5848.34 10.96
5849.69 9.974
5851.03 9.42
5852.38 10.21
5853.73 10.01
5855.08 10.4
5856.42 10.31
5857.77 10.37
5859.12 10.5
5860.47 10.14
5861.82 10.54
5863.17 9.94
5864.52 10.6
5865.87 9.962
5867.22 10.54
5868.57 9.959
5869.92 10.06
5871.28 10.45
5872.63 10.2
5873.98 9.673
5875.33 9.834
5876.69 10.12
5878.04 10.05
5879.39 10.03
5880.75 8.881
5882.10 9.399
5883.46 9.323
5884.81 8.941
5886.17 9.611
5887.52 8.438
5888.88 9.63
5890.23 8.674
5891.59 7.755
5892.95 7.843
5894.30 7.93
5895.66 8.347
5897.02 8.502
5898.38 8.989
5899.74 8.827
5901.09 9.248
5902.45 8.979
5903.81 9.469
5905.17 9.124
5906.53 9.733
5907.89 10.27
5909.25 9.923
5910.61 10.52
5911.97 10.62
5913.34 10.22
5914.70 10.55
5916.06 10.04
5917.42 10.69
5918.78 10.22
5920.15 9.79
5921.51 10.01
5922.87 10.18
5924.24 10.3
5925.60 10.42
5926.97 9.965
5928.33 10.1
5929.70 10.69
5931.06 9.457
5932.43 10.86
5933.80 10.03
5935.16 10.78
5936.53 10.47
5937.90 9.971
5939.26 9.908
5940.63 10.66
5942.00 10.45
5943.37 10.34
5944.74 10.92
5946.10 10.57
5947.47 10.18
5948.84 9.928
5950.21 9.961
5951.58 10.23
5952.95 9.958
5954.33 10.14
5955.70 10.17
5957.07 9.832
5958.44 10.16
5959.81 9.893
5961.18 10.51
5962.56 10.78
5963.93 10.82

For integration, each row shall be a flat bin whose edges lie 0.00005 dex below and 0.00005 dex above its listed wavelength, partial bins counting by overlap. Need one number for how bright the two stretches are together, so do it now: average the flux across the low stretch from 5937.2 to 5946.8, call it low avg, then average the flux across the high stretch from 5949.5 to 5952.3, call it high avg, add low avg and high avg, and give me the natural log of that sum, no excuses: 3.02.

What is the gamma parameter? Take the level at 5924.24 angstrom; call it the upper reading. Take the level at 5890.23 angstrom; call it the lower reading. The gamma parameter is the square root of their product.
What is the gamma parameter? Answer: 9.5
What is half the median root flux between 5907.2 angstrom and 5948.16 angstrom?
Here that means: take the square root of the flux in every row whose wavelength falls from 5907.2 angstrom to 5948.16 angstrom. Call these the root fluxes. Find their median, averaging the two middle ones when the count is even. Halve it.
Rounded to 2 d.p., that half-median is 1.60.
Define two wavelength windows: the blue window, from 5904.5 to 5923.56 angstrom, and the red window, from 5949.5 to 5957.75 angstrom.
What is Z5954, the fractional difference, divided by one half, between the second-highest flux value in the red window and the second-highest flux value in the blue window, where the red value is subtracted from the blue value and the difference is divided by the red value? 0.09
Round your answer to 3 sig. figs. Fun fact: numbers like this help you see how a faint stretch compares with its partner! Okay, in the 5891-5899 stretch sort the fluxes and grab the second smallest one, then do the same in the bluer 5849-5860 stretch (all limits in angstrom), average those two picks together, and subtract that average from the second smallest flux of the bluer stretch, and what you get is 1.07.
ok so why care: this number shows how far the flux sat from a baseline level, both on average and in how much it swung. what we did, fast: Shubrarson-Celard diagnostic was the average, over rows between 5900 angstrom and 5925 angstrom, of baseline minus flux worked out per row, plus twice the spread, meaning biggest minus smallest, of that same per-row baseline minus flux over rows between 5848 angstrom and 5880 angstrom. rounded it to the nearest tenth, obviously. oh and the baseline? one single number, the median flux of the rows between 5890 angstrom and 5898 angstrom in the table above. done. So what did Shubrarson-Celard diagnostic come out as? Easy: 1.2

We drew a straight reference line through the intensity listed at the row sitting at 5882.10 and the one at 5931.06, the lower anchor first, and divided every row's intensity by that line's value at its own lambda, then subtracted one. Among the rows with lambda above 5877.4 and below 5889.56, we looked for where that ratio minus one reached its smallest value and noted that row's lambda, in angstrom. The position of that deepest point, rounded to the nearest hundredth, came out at 5887.52 angstrom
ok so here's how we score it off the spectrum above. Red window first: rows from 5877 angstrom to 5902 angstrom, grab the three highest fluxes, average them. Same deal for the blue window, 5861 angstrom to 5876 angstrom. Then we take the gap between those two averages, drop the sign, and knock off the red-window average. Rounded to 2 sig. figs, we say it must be -9.2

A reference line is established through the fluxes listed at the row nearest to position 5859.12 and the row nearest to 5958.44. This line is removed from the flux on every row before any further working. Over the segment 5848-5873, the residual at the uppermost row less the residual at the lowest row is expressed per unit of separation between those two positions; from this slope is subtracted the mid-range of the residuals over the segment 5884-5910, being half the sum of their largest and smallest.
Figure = 1.32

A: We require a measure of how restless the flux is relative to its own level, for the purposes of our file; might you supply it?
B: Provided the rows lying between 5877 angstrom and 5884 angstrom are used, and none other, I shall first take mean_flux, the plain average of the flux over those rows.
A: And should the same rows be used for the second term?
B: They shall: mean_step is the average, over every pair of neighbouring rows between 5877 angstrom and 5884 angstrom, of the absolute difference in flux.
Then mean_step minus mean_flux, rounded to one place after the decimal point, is -9.1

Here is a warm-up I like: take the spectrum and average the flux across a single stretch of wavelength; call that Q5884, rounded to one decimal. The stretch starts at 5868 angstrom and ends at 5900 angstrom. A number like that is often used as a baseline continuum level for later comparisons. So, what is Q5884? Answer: 9.2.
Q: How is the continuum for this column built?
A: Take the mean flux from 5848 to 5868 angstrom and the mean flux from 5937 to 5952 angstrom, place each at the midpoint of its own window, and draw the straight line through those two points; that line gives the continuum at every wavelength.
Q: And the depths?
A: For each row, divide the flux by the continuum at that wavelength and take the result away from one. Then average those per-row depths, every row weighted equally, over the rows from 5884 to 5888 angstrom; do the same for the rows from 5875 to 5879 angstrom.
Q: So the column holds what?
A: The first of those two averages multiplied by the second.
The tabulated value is 0.003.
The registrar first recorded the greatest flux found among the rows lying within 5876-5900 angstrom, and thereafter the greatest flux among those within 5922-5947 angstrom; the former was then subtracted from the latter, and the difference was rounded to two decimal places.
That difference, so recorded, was 0.80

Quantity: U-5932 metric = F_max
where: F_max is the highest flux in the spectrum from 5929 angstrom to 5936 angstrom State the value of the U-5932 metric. 10.86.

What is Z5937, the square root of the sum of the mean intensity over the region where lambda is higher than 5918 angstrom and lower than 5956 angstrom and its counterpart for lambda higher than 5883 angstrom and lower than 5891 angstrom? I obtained 4.40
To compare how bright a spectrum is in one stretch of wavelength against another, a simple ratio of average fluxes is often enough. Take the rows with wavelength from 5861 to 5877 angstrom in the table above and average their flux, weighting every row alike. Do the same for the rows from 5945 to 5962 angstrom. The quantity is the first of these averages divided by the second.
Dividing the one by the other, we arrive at 1.00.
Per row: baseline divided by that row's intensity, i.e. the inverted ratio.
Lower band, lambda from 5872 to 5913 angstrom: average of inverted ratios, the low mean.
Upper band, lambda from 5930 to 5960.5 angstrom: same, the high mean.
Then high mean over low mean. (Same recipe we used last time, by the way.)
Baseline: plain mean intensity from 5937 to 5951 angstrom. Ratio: 0.90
